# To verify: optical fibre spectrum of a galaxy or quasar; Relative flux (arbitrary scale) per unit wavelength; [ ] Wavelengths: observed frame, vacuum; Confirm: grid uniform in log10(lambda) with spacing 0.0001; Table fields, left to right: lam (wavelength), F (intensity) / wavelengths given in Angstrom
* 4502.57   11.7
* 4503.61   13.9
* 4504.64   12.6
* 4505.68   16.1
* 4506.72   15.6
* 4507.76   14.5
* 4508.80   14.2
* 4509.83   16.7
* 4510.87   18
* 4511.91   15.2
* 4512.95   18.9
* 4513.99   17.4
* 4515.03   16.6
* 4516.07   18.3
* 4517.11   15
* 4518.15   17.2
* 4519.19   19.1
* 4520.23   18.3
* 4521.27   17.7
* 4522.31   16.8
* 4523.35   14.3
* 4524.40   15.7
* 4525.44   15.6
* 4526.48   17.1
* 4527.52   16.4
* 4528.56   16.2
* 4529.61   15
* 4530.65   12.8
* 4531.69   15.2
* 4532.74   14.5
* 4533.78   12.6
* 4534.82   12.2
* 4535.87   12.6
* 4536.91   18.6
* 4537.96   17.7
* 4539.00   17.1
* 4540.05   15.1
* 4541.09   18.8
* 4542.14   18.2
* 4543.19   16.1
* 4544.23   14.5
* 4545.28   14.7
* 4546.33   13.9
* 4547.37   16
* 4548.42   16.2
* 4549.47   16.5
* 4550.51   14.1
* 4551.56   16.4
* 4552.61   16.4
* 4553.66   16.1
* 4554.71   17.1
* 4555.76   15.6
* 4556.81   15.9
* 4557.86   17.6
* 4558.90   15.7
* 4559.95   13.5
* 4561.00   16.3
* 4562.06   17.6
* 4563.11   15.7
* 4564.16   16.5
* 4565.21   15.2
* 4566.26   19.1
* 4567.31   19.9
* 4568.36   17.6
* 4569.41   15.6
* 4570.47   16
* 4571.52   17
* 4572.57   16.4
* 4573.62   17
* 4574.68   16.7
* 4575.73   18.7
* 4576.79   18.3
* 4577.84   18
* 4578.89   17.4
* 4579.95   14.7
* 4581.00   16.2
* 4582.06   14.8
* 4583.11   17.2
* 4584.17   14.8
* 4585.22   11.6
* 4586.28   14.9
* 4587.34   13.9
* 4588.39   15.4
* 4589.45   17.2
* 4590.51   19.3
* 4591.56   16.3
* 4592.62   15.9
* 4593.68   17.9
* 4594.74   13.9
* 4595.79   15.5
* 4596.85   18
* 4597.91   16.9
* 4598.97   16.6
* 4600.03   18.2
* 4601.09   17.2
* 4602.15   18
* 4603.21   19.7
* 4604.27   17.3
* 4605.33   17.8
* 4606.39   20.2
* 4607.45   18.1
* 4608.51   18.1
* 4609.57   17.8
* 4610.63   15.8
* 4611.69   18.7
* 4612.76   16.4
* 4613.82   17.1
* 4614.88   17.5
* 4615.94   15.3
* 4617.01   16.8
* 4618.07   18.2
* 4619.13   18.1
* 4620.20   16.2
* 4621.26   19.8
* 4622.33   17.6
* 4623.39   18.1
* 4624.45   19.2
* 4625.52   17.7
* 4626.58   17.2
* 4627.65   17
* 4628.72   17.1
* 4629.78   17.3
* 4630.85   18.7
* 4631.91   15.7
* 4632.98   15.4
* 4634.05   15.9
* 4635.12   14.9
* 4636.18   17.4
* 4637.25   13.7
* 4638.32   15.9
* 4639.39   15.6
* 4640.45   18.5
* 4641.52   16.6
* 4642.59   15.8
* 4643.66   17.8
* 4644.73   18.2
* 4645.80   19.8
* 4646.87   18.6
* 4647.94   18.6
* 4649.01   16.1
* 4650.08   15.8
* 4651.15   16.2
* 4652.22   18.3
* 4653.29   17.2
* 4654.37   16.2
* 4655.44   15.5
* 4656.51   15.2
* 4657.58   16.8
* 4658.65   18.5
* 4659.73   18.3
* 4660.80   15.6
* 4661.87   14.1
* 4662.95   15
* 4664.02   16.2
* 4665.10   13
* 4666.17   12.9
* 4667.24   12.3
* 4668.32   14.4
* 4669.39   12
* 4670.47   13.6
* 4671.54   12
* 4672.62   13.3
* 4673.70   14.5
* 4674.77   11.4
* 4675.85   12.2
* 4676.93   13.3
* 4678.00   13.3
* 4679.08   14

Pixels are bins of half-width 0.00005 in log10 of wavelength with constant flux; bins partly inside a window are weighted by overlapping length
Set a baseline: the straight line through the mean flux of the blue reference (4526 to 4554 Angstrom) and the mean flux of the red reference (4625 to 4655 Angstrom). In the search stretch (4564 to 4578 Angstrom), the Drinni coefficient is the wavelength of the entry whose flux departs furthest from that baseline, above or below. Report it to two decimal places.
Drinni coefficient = 4567.31 Angstrom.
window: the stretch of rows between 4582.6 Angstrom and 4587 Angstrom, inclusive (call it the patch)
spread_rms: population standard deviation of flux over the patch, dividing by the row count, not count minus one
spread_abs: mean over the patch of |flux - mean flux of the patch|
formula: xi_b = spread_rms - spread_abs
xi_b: 0.48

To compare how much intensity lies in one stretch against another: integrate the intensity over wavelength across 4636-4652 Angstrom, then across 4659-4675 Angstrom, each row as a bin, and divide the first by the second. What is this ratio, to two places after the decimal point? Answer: 1.21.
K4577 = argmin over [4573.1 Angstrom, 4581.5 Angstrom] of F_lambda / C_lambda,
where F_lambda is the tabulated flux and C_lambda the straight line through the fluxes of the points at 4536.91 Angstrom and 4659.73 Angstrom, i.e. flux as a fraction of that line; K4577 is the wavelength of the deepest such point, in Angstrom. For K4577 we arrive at 4579.95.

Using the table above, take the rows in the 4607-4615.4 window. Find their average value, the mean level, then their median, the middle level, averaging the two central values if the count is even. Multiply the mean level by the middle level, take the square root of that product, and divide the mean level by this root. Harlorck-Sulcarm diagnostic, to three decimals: 0.994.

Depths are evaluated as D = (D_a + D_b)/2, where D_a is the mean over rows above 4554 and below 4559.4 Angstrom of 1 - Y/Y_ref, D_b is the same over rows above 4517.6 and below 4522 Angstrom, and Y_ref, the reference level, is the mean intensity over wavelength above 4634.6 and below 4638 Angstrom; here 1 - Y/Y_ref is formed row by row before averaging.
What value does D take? -0.12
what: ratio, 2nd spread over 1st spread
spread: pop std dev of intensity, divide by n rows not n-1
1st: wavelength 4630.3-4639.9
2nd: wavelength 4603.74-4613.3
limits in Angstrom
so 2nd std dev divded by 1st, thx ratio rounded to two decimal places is 0.89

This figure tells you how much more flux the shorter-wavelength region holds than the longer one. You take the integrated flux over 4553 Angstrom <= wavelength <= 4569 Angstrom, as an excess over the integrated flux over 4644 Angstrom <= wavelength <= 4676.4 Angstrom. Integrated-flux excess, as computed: -233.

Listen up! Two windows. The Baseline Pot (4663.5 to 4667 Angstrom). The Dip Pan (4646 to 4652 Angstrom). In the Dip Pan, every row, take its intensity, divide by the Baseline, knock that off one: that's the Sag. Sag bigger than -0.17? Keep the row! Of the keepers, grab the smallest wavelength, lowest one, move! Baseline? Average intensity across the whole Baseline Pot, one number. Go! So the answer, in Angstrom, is 4649.01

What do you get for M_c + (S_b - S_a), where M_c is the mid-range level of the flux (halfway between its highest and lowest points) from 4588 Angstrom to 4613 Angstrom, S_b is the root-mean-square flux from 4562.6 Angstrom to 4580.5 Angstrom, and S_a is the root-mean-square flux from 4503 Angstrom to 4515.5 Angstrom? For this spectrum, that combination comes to 18.2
